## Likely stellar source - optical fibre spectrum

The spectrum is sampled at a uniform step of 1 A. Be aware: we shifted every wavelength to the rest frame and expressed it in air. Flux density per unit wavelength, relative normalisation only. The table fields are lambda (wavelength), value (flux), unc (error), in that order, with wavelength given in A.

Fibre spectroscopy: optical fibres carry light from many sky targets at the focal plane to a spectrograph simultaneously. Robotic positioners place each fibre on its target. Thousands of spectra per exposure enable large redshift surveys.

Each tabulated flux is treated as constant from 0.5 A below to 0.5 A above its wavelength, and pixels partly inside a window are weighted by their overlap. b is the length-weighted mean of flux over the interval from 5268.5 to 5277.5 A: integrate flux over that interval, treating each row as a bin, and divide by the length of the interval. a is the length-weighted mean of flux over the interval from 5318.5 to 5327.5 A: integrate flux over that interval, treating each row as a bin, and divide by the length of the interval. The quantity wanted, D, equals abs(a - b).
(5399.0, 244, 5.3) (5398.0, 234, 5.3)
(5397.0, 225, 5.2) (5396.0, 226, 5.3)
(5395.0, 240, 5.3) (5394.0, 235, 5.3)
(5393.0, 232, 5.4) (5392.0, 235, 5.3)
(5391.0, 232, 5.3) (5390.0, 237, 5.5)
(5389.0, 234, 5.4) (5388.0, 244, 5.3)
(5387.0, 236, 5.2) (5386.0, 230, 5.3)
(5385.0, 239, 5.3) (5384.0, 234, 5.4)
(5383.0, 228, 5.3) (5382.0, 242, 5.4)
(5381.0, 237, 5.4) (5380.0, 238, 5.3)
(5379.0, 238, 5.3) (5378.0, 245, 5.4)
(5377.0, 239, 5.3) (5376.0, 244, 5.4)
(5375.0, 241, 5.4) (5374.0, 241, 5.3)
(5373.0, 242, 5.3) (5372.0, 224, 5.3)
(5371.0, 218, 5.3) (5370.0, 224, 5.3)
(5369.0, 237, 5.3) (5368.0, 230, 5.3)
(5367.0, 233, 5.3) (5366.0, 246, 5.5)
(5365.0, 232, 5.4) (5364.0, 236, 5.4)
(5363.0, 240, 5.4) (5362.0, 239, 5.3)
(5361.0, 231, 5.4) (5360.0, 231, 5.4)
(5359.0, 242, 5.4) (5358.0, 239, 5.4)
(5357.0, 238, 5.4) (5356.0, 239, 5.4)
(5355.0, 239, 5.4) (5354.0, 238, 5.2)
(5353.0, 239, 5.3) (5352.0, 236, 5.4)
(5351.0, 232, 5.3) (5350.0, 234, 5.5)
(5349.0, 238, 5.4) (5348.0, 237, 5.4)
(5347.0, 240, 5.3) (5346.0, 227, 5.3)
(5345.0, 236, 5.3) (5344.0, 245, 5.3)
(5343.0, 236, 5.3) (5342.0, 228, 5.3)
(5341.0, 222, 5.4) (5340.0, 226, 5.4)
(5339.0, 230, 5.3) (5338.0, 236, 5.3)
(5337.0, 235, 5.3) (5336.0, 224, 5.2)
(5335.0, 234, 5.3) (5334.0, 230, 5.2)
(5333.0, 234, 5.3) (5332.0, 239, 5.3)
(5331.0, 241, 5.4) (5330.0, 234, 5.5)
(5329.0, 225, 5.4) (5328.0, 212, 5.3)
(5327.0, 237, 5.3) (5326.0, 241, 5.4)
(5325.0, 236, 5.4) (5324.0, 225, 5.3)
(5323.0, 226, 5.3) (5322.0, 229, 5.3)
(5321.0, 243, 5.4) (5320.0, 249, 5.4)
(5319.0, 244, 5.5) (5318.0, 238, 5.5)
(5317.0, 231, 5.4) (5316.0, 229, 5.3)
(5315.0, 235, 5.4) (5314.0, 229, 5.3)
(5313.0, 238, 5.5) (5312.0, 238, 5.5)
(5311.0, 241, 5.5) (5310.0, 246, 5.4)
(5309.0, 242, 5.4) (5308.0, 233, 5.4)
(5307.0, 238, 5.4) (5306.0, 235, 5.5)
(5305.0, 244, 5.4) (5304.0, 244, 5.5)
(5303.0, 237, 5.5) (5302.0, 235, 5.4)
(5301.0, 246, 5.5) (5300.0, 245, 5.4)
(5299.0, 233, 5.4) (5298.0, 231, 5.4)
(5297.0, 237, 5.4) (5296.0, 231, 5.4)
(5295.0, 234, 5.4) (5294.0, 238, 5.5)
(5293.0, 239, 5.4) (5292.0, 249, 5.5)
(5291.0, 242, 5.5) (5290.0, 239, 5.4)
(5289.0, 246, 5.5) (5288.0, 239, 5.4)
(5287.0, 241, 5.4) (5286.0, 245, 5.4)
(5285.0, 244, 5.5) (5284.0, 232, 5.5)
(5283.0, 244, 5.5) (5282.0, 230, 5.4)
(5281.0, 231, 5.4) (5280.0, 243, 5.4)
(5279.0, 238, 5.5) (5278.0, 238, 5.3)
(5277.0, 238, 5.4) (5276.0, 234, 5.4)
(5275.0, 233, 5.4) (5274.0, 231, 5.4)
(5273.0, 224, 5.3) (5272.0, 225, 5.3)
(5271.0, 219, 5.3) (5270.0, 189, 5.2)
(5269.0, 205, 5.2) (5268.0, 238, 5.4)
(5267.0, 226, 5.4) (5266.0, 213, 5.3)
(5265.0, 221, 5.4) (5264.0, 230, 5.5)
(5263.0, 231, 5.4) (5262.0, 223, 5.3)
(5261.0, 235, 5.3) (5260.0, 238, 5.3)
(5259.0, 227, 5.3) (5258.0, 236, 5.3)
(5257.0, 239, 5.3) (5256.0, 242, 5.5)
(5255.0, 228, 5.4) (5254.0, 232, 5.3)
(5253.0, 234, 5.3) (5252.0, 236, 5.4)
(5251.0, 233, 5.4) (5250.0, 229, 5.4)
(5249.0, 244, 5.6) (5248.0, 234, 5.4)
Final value 14.7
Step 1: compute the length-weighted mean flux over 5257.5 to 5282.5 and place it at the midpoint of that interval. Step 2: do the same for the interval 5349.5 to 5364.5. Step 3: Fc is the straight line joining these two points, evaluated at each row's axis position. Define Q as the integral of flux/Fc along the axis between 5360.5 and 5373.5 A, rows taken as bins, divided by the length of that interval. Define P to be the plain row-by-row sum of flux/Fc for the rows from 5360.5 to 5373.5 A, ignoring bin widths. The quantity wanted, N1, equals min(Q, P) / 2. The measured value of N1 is 0.4902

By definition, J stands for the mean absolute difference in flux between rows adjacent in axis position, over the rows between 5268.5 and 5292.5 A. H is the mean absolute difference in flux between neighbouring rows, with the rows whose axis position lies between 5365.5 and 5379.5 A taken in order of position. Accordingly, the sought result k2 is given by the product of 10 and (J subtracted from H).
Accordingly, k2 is 1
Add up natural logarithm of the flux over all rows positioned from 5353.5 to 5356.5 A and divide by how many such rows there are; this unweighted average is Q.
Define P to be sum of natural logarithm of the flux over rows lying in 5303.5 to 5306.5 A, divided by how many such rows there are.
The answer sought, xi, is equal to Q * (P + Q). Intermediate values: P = 5.48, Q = 5.48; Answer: 60.0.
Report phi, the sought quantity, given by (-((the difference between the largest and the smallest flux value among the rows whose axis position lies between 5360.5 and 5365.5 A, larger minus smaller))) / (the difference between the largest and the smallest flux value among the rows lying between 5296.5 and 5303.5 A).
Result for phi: -0.60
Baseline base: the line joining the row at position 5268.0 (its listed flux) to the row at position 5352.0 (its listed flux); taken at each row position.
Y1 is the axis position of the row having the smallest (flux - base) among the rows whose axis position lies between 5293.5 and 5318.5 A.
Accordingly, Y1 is 5314.0 A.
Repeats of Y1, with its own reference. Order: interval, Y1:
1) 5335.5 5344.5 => 5341.0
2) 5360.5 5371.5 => 5371.0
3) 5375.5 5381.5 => 5381.0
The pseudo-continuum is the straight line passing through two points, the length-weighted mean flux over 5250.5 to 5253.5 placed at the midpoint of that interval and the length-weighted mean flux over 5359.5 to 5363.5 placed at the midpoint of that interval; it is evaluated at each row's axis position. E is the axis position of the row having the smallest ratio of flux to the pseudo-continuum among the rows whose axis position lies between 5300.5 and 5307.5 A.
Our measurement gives 5306.0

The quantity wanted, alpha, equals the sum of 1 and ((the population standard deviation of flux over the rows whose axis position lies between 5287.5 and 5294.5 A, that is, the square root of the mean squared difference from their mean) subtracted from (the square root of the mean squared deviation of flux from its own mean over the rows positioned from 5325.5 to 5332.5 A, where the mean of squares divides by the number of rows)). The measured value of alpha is 7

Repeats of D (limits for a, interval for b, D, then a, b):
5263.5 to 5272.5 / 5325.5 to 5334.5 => 14.1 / 218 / 233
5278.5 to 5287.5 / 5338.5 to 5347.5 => 6.4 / 239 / 232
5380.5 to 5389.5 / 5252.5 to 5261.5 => 1.4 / 236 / 235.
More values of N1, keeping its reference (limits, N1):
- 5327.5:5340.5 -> 0.4921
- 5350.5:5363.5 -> 0.5006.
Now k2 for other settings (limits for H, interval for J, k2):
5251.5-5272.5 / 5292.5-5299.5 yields 63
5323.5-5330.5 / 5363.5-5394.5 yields 49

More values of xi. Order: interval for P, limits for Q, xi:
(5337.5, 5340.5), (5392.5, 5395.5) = 59.6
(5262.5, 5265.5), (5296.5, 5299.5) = 59.3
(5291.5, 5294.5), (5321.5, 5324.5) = 59.2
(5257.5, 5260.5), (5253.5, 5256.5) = 59.5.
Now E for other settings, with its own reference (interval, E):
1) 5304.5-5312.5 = 5308.0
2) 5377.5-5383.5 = 5383.0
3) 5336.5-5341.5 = 5341.0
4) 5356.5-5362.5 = 5361.0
